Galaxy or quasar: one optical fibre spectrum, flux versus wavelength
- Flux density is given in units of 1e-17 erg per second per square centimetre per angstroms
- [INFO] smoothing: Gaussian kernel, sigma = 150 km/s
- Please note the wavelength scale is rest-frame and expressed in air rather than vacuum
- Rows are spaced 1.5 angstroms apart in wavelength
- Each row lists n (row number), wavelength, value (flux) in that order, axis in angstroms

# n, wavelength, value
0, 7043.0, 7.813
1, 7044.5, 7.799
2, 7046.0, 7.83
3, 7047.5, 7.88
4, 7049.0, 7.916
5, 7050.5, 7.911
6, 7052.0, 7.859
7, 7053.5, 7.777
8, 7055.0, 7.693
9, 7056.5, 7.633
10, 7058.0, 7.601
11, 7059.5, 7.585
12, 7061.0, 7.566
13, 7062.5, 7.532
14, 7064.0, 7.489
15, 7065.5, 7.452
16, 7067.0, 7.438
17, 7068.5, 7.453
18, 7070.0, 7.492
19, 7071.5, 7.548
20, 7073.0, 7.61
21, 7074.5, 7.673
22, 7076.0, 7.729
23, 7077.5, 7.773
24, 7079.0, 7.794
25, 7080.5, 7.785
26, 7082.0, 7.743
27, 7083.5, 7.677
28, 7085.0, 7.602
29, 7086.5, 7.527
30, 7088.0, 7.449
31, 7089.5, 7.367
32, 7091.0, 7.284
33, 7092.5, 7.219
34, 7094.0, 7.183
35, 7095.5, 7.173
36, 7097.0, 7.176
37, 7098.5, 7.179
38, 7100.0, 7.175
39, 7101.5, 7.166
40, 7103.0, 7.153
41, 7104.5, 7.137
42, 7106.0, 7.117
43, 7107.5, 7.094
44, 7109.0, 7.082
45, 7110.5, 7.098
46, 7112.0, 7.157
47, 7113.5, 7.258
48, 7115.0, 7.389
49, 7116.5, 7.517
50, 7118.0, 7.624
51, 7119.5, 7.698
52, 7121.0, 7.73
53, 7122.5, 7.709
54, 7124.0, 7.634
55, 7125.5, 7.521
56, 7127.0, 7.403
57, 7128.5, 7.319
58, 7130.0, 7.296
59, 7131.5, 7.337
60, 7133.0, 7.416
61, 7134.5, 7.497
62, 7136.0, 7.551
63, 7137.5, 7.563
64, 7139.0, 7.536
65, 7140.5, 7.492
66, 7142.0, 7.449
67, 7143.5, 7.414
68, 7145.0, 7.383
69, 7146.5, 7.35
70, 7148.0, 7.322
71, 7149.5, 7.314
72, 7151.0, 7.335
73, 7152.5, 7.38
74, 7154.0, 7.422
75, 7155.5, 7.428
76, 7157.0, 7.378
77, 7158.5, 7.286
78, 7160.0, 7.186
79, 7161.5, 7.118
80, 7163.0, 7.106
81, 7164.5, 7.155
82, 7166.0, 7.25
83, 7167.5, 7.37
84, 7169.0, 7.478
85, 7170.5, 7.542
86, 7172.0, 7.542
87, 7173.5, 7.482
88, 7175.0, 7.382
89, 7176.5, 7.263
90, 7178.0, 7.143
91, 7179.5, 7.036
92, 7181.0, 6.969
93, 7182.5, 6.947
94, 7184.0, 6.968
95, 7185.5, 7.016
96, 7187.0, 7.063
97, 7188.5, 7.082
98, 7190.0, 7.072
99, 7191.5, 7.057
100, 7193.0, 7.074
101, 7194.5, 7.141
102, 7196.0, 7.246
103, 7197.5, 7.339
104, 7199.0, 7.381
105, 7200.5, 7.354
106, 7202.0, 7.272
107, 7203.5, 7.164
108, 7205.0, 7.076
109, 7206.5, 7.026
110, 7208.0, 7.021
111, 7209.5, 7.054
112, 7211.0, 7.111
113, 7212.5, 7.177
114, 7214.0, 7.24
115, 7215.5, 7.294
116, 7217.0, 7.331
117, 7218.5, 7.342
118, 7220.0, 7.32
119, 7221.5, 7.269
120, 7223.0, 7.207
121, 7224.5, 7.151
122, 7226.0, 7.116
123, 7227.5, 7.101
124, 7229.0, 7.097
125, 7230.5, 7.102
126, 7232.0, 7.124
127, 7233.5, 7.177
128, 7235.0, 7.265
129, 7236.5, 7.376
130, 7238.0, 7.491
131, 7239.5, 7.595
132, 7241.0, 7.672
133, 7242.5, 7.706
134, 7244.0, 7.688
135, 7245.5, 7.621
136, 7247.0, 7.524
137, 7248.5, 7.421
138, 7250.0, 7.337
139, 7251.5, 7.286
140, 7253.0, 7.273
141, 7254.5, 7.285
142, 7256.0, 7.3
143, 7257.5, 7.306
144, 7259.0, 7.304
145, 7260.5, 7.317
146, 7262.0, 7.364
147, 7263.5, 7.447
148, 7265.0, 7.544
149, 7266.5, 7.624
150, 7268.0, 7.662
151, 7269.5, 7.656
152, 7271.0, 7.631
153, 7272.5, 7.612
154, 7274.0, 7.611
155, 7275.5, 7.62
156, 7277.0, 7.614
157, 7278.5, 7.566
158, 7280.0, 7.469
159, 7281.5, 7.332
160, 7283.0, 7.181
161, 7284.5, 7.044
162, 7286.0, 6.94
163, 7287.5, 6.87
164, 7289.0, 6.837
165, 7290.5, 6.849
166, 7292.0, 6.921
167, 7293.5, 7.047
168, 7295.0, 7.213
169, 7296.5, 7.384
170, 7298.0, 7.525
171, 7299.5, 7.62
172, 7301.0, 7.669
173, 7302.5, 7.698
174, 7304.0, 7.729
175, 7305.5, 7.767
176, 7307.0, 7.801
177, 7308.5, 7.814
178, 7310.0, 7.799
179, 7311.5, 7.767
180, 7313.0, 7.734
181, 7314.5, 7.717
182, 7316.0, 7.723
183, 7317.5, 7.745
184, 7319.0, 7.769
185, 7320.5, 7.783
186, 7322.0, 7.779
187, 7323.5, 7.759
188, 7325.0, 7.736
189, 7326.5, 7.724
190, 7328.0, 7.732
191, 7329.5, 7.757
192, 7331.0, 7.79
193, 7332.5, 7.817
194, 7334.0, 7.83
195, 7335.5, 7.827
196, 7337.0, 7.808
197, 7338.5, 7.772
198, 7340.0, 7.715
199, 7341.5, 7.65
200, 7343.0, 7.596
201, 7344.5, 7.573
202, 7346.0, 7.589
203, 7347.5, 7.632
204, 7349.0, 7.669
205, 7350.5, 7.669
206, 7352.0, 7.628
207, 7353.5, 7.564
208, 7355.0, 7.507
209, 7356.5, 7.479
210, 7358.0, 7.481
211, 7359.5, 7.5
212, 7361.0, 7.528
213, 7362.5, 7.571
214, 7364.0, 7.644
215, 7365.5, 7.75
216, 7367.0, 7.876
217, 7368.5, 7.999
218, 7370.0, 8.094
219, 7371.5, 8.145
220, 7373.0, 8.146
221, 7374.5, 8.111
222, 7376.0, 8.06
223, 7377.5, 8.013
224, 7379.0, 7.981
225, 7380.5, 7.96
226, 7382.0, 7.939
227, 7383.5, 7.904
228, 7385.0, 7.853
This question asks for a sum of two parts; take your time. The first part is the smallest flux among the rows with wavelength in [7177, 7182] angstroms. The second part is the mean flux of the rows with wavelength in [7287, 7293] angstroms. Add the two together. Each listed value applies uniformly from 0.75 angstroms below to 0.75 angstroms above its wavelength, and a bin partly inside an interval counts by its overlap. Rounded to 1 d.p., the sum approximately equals 13.8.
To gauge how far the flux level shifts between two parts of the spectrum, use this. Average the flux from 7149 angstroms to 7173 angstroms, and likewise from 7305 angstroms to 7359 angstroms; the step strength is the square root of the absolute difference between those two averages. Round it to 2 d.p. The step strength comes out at 0.61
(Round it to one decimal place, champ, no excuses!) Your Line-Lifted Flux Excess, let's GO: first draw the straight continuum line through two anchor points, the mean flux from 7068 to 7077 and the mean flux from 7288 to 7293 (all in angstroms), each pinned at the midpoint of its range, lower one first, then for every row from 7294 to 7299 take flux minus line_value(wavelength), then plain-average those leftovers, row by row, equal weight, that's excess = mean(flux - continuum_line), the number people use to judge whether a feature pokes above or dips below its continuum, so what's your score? 0.5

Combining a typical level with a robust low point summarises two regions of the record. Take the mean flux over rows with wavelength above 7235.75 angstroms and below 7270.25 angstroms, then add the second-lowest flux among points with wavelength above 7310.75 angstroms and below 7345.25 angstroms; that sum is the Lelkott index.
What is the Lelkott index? 15.1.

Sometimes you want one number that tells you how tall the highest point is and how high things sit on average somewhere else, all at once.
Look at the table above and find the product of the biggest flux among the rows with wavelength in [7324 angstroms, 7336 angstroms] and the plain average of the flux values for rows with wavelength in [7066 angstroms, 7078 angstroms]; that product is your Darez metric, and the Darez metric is 59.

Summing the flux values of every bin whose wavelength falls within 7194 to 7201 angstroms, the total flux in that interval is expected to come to 36.5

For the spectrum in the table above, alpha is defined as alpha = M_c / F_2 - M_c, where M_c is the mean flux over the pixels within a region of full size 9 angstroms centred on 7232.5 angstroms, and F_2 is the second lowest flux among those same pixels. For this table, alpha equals -6.2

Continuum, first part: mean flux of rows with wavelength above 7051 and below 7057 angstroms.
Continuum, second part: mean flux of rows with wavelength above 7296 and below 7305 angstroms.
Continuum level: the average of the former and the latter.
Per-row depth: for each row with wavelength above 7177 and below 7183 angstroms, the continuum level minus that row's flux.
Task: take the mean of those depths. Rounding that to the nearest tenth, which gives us 0.6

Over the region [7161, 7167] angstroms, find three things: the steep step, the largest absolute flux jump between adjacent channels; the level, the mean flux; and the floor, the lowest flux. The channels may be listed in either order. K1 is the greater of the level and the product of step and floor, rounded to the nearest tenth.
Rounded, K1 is 7.2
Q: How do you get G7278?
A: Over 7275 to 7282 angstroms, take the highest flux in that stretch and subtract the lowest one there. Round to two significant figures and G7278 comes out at 0.29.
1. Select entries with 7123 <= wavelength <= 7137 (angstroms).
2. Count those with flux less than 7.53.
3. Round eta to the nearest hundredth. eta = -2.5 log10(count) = -2.11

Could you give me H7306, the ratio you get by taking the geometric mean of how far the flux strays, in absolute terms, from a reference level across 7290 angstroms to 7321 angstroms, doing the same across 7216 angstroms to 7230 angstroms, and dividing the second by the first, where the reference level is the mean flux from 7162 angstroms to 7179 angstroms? 0.2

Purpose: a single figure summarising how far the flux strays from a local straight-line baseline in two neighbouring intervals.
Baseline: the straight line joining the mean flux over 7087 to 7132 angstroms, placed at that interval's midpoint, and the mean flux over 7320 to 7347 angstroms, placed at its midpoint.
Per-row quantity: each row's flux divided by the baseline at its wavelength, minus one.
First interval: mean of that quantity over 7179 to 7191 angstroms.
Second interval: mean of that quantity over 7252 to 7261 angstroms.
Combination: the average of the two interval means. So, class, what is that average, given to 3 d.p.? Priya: -0.049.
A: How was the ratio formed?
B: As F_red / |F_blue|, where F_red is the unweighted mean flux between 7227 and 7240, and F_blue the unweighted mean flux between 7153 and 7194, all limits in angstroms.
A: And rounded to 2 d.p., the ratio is 1.01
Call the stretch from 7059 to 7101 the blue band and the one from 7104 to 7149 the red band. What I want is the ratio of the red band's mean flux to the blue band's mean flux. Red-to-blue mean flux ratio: 0.99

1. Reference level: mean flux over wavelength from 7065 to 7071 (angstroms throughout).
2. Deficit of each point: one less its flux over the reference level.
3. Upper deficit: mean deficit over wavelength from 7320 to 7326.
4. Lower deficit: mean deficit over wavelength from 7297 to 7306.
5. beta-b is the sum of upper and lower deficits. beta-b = -0.07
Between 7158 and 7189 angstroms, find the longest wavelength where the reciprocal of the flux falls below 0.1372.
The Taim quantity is 7175.0 angstroms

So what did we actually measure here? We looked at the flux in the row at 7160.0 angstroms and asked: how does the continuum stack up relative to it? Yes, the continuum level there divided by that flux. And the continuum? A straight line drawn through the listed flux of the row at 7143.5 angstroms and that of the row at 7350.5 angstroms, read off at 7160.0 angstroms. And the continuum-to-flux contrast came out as 1.03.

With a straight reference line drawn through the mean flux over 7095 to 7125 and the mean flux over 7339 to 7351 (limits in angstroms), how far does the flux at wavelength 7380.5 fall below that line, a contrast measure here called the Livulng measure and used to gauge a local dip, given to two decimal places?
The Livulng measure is -0.27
